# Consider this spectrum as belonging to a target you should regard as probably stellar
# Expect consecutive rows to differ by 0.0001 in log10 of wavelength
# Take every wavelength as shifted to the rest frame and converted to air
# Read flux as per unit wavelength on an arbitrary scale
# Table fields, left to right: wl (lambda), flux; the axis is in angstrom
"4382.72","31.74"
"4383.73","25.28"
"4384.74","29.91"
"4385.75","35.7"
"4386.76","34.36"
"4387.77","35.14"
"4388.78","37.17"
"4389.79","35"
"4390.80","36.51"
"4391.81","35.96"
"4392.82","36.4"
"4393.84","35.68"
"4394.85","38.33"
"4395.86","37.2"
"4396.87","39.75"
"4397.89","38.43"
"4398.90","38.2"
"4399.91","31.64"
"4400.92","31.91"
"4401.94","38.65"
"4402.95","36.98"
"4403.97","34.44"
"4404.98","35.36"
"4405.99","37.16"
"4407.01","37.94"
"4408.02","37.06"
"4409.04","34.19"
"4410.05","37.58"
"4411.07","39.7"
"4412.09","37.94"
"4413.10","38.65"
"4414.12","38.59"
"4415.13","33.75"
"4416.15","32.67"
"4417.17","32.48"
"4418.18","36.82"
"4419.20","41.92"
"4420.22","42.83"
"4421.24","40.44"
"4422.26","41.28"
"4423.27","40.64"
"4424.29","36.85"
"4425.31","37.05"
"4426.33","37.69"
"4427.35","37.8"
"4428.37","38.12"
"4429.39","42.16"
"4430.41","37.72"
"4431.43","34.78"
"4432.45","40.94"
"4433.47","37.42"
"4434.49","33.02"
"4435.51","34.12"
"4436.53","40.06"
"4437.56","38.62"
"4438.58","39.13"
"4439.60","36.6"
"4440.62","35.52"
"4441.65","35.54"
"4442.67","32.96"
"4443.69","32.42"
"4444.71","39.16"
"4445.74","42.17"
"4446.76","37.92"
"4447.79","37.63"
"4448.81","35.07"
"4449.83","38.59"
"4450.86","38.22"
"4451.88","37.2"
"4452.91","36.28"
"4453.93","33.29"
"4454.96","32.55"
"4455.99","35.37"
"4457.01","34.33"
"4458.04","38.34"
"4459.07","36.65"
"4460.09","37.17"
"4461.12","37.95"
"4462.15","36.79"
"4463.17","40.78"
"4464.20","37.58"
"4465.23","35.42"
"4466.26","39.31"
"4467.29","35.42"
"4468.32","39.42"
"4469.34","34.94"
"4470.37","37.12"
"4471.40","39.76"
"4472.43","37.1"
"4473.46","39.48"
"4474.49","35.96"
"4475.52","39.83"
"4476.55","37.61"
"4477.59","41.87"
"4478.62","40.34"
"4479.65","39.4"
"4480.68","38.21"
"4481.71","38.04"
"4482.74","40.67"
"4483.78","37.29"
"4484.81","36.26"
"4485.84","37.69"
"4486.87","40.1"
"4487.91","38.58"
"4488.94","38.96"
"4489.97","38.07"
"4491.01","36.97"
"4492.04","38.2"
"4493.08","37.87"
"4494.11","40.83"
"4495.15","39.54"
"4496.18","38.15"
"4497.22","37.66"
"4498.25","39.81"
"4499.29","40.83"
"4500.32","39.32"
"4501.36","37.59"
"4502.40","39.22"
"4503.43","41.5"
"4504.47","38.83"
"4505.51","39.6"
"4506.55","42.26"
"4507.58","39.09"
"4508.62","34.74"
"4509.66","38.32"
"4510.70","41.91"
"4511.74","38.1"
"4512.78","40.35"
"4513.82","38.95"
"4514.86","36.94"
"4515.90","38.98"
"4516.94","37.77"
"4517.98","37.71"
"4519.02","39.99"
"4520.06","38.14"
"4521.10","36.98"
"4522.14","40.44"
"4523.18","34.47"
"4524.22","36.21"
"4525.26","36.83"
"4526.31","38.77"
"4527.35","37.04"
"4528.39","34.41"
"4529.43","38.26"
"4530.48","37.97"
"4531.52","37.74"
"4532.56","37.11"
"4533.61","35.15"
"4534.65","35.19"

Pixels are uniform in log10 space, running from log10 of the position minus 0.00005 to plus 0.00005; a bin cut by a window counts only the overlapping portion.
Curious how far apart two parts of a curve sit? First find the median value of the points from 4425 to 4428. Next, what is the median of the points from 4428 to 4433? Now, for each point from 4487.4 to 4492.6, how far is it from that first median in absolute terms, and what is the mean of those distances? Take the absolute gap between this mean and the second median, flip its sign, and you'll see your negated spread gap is -37.4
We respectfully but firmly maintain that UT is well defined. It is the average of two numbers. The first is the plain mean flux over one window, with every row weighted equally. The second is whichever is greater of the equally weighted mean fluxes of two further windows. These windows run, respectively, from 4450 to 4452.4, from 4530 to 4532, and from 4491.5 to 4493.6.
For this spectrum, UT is 37.9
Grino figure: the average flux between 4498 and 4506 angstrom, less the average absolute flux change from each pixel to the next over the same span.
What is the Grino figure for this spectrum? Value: 37.9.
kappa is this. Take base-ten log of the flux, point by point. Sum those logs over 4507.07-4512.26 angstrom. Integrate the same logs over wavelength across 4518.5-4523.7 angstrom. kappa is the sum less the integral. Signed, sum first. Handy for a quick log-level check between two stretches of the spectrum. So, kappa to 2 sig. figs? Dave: -0.30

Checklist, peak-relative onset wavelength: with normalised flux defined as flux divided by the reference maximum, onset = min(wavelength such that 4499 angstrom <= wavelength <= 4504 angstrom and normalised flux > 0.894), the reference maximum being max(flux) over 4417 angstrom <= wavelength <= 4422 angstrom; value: 4499.29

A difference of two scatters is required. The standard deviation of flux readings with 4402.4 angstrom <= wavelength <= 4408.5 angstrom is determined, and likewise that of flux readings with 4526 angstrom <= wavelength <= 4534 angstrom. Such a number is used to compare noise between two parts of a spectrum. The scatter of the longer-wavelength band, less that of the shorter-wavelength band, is 0.2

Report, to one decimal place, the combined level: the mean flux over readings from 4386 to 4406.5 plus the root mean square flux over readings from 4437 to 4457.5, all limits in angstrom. 72.7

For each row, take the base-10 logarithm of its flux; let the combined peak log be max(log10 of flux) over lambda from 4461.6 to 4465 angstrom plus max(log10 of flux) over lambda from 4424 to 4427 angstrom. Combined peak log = 3.187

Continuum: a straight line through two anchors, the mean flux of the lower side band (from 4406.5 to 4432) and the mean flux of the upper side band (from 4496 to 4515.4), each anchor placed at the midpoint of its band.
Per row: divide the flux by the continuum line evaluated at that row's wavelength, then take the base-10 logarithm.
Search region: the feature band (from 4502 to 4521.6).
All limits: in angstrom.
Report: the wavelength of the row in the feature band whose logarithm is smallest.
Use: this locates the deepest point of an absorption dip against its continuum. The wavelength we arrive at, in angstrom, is 4508.62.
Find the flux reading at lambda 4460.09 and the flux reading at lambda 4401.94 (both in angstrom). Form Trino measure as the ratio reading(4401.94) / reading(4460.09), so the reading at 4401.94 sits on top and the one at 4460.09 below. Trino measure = 1.04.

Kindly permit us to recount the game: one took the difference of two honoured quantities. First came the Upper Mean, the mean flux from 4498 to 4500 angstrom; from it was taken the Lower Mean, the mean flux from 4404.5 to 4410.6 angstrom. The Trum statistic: 3.8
